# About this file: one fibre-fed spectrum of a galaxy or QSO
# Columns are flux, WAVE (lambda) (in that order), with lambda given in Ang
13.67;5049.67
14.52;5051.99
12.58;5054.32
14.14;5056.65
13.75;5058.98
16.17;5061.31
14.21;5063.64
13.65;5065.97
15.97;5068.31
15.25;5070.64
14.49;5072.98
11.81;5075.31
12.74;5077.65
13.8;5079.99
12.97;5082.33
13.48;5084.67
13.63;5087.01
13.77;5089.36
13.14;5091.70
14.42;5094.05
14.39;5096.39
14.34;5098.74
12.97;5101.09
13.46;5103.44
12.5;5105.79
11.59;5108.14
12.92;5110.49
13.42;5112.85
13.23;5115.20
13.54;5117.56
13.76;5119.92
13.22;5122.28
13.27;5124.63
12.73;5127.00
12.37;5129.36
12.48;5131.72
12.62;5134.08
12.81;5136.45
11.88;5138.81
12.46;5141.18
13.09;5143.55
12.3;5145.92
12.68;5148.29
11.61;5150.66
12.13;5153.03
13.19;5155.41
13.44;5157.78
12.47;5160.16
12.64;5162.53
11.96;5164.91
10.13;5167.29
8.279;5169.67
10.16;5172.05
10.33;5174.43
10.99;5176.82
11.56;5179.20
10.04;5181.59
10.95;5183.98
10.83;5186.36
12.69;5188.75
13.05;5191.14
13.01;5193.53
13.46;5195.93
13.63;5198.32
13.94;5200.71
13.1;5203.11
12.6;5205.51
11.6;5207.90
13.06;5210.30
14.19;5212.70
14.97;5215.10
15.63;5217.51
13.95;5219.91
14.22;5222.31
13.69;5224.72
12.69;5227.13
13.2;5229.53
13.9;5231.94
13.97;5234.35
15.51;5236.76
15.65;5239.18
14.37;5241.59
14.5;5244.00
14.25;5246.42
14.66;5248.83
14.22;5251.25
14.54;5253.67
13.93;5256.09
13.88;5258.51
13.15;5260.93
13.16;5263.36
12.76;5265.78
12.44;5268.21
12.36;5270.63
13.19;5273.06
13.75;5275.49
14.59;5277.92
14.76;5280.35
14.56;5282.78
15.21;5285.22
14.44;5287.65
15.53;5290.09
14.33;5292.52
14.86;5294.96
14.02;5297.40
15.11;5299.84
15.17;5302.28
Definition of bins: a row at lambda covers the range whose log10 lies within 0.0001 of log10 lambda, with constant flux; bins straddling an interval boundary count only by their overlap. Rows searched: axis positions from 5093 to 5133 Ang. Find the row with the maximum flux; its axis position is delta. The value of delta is 5094.05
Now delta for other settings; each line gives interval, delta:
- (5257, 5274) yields 5258.51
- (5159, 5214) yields 5212.70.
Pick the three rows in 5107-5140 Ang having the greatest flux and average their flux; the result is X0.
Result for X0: 13.6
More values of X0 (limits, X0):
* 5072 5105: 14.4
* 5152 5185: 13.1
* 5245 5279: 14.6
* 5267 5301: 15.3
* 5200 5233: 14.9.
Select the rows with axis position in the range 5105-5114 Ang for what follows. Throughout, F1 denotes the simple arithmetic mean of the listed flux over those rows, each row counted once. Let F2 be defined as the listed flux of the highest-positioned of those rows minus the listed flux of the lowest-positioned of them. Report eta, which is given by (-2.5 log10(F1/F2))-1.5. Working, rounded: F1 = 12.6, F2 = 0.92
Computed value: -4.3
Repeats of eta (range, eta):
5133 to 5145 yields -5.1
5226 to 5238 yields -3.2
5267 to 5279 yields -3.5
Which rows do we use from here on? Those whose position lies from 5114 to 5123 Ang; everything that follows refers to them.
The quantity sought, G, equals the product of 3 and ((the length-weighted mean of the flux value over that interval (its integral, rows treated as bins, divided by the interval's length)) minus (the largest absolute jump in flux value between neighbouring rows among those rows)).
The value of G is 39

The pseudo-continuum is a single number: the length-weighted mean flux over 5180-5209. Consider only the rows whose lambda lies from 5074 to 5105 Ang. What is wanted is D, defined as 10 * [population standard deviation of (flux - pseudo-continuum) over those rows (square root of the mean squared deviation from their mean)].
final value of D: 7.1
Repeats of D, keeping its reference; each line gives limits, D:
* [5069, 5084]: 11.4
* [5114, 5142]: 5.2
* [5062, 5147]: 9.2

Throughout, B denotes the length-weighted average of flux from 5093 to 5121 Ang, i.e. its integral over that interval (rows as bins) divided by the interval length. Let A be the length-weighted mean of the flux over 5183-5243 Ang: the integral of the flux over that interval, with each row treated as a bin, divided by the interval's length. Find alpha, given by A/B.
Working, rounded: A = 13.5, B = 13.4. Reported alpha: 1.01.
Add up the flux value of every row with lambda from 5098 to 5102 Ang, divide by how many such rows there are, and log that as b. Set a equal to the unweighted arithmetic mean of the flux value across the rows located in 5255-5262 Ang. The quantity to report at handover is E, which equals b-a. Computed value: 0.0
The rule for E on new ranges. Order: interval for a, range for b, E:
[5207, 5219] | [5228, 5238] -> 0.3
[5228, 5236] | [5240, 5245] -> 0.7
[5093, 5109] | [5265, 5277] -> -0.5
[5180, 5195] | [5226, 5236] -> 1.7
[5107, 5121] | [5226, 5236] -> 0.4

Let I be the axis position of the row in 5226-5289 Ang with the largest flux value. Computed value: 5239.18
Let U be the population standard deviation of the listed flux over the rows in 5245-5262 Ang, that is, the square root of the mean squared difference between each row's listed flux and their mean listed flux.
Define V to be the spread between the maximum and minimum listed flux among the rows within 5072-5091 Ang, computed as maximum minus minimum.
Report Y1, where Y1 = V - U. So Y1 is 2.2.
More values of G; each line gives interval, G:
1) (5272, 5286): 40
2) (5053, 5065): 35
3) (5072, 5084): 31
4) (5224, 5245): 38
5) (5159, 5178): 27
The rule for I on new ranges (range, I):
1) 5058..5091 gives 5061.31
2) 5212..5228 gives 5217.51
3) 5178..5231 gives 5217.51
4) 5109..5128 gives 5119.92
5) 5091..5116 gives 5094.05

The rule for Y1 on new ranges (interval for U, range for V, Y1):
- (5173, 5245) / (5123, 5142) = -0.1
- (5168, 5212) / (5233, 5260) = 0.3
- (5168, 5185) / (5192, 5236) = 3.1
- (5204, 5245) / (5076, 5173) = 5.1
